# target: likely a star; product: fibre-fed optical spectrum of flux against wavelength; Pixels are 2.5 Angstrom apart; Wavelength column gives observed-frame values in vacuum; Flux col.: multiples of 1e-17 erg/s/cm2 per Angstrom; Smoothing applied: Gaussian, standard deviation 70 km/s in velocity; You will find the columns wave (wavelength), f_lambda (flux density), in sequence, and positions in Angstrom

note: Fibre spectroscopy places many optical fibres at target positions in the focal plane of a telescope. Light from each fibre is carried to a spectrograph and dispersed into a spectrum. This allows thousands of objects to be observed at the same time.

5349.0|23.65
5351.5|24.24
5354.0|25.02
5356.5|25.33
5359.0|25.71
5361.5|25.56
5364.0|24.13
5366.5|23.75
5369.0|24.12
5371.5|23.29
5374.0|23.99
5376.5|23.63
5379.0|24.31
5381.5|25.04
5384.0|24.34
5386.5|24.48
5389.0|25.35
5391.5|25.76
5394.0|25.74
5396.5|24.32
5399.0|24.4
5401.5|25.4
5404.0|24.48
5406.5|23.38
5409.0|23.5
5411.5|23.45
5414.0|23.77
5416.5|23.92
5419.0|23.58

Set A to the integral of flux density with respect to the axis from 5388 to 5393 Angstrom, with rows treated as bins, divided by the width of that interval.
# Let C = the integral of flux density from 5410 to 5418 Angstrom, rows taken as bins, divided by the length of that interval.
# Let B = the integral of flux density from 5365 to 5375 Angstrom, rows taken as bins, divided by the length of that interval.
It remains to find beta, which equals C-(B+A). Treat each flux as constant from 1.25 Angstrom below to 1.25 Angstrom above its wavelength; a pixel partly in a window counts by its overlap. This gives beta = -25.7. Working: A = 25.6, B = 23.79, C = 23.7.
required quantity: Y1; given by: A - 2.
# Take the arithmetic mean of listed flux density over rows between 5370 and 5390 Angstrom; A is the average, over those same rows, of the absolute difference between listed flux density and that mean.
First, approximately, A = 0.5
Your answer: -1.50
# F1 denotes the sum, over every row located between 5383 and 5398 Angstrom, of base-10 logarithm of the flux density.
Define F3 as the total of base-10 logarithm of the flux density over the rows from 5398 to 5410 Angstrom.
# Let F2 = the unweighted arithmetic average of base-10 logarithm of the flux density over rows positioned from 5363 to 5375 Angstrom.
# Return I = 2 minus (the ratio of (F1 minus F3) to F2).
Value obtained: 0.9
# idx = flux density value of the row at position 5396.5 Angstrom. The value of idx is 24.32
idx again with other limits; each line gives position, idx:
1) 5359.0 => 25.71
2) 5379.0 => 24.31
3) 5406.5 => 23.38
